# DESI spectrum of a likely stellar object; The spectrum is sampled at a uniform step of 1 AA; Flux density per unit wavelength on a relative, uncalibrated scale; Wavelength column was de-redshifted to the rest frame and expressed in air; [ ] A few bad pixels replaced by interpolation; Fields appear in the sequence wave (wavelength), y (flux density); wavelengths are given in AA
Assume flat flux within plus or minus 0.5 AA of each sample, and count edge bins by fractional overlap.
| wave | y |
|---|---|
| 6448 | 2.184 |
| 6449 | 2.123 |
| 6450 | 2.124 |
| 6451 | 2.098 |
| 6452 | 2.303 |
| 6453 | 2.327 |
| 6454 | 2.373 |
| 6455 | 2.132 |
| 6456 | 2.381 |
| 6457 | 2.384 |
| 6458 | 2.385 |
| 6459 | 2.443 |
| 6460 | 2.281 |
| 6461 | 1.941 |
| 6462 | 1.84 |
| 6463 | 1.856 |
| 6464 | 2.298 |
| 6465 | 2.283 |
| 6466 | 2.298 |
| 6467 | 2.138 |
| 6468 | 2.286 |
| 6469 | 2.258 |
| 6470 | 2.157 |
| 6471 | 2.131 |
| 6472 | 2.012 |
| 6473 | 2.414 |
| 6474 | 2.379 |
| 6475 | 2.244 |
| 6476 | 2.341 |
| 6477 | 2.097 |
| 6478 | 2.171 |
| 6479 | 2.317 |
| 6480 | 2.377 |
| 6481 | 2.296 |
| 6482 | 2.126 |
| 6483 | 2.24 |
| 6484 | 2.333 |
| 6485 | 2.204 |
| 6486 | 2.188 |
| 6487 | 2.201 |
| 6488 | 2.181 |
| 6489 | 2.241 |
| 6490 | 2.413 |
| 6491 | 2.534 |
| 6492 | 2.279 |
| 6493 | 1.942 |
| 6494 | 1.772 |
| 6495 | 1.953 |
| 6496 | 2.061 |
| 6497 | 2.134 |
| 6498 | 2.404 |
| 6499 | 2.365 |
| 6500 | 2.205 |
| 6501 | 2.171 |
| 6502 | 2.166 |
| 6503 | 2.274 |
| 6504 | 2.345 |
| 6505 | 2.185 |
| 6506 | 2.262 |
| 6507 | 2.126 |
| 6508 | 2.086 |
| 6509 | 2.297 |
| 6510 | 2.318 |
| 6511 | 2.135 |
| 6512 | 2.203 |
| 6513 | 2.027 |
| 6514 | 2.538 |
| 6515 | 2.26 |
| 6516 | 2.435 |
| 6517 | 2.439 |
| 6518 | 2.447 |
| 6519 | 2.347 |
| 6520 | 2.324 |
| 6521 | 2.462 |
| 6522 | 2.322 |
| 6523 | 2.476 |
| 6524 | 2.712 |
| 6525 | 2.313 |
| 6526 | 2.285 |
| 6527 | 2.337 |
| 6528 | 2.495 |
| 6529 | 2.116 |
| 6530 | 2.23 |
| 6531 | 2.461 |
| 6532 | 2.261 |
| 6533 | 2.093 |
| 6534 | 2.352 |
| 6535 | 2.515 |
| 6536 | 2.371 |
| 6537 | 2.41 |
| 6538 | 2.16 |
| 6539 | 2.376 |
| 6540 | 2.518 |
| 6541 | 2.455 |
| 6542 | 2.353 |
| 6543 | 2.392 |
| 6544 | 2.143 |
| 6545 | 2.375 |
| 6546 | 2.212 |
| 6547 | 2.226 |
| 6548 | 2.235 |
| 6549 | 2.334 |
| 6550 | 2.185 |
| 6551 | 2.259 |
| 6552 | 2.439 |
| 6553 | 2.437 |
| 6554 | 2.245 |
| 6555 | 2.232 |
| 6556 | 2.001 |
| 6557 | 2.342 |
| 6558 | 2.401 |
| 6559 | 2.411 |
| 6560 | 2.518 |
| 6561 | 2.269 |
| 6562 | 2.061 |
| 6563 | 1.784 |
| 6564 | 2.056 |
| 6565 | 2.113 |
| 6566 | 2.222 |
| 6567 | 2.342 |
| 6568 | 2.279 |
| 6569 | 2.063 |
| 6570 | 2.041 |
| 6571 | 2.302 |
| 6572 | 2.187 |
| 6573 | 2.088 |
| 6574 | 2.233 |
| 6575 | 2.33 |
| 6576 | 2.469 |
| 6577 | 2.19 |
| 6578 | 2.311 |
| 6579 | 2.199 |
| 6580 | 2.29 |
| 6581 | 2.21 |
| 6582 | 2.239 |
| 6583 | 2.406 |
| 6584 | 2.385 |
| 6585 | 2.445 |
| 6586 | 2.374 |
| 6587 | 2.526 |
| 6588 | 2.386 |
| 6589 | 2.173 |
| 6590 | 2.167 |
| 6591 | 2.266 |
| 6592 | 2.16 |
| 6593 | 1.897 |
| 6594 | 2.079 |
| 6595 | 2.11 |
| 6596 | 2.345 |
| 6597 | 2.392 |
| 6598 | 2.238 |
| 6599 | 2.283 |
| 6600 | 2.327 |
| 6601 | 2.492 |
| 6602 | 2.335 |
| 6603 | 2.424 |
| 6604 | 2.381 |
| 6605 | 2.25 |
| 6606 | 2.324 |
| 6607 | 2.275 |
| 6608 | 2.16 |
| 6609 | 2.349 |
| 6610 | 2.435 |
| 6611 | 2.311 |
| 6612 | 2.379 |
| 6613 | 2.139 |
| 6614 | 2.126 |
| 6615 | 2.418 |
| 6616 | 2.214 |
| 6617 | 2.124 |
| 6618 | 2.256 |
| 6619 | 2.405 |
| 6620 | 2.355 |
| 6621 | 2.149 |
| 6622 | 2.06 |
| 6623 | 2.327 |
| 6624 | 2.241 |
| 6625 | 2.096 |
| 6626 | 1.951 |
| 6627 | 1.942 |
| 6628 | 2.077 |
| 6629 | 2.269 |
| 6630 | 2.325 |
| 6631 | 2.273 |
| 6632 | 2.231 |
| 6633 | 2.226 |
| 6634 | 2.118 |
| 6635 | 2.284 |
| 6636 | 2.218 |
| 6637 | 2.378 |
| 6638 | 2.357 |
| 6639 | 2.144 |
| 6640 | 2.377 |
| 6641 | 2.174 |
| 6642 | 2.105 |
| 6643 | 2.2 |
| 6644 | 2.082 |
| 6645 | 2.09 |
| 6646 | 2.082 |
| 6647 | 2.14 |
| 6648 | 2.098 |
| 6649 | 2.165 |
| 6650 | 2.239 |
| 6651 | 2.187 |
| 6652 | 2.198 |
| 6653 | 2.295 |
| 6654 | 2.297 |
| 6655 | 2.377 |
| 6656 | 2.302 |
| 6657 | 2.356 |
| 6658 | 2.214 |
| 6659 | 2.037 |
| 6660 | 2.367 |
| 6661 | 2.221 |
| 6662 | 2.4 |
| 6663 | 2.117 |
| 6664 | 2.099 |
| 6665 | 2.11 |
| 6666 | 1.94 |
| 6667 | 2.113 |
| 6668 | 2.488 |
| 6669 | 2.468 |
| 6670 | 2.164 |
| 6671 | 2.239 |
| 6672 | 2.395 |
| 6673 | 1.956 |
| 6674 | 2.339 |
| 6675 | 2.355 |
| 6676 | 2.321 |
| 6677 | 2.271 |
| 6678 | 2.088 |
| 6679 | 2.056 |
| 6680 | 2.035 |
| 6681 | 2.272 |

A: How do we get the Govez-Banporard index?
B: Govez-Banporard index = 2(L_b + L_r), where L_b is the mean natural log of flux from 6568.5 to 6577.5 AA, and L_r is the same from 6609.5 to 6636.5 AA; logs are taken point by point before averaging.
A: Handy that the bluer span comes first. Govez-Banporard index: 3.18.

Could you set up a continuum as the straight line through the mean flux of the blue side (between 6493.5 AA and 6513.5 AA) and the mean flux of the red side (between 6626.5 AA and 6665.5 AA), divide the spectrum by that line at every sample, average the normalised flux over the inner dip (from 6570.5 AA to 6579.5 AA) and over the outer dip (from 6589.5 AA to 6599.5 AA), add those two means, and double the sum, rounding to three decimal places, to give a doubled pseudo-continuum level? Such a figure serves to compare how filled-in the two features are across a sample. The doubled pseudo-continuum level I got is 4.056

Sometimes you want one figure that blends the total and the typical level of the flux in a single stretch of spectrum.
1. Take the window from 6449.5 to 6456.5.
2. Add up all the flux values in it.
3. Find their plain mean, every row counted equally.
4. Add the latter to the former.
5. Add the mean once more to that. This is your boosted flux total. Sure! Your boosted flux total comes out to 20.2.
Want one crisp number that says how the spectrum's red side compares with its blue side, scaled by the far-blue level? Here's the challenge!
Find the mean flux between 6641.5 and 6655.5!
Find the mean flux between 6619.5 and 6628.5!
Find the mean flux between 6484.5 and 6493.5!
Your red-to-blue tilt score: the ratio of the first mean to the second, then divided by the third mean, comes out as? 0.456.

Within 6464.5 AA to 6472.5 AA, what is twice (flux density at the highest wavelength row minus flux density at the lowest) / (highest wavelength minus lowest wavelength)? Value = -0.077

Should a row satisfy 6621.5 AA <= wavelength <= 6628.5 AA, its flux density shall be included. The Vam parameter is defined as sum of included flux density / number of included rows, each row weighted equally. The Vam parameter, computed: 2.10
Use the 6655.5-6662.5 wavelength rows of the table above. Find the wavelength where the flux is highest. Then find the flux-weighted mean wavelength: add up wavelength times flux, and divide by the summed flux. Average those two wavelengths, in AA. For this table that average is 6660.5 AA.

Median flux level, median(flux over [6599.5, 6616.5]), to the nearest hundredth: 2.33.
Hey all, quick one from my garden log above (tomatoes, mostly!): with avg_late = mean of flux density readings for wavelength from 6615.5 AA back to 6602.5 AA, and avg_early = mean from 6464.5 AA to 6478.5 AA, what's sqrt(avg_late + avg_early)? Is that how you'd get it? 2.129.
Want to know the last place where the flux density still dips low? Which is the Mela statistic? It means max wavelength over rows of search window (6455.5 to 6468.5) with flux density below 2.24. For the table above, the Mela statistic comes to 6467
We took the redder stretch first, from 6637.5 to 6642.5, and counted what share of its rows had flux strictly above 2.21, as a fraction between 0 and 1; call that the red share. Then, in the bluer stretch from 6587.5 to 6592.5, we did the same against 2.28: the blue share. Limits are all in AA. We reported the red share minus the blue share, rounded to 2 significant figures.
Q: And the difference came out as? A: 0.20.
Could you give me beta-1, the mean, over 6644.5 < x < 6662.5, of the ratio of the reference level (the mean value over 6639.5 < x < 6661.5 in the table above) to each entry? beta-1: 0.99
